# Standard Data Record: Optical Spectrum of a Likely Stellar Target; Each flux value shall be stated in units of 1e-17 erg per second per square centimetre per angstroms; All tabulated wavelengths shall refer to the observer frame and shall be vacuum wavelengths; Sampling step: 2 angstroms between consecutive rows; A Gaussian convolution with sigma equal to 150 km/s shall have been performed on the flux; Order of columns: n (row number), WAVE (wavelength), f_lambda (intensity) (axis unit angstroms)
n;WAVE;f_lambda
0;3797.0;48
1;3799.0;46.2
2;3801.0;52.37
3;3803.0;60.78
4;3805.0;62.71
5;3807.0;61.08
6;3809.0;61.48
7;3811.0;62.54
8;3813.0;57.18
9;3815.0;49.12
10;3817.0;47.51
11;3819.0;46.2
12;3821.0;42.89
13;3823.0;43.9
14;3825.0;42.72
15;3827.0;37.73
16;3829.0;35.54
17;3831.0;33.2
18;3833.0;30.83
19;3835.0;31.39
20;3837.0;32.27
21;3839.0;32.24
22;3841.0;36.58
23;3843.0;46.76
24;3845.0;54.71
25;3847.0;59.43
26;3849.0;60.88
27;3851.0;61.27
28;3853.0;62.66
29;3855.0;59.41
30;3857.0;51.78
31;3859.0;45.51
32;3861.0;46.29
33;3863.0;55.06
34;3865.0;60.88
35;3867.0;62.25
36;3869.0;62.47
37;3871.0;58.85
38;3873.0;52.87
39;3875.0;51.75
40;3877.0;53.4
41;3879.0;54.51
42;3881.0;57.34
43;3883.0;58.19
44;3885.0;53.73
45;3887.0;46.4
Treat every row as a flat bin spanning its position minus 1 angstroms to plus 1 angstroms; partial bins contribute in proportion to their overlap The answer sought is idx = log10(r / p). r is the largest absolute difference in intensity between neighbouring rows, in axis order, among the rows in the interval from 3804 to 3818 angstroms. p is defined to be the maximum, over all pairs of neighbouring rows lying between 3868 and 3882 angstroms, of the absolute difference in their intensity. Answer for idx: 0.1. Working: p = 6.0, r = 8.1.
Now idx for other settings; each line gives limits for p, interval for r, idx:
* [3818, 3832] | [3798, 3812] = 0.2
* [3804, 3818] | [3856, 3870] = 0.0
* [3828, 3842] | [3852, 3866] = 0.3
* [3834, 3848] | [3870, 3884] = -0.2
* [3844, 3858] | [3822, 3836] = -0.2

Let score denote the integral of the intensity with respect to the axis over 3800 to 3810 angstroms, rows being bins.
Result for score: 597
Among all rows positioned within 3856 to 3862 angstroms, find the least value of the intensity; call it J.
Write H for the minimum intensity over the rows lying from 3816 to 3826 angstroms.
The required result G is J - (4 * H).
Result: -125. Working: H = 42.72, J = 45.51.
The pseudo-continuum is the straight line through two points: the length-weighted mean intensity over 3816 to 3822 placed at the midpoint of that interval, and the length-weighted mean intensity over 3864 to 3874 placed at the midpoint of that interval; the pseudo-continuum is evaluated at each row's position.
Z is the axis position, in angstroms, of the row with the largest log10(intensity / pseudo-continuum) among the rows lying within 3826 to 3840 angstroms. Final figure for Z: 3827.0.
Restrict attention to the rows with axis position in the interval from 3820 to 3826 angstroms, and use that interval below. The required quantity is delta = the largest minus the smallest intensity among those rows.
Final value 1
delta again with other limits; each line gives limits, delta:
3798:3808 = 17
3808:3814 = 5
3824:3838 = 12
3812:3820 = 11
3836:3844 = 15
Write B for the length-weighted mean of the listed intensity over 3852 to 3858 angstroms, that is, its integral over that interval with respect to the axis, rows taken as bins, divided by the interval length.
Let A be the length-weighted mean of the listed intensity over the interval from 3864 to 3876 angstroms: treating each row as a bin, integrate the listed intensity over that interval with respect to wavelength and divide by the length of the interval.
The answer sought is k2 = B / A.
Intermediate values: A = 58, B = 58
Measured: 1.00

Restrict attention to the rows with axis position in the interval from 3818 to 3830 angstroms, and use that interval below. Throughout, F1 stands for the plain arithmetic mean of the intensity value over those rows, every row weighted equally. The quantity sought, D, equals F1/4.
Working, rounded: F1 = 41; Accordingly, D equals 10.4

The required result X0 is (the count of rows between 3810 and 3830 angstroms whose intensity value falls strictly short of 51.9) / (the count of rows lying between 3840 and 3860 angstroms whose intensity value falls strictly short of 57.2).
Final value 1.6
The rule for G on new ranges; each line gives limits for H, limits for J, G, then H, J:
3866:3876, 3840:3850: -170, 51.75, 36.58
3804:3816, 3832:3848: -166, 49.12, 30.83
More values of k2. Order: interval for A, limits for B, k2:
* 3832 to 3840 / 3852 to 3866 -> 1.72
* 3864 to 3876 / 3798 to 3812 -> 1.00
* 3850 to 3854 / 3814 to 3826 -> 0.73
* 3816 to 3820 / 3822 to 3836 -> 0.78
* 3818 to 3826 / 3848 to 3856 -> 1.39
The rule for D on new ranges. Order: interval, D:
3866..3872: 15.3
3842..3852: 14.2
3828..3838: 8.2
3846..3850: 15.0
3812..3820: 12.5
